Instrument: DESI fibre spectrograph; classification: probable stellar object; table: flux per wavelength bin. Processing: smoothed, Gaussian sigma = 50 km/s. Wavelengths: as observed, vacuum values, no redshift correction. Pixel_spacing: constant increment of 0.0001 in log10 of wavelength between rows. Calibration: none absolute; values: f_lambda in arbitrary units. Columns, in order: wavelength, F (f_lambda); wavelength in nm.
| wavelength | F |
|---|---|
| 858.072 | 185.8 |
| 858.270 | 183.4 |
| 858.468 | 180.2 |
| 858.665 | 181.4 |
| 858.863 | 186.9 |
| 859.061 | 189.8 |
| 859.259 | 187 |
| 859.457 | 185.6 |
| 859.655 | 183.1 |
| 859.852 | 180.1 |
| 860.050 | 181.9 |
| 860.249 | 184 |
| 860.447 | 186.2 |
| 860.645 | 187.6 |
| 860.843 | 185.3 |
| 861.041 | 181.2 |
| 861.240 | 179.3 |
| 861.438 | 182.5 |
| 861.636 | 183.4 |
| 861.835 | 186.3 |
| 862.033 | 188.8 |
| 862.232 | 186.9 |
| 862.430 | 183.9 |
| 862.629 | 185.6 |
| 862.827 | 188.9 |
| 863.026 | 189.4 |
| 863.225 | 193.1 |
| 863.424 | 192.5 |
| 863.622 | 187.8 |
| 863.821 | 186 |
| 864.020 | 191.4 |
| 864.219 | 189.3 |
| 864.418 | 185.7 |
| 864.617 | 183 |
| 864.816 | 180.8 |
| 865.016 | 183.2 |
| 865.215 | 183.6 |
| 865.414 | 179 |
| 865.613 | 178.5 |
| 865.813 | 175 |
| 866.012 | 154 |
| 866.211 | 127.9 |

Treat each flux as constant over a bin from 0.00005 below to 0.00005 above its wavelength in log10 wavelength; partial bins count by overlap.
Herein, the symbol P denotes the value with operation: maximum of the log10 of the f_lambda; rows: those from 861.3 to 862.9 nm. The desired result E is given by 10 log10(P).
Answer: 3.57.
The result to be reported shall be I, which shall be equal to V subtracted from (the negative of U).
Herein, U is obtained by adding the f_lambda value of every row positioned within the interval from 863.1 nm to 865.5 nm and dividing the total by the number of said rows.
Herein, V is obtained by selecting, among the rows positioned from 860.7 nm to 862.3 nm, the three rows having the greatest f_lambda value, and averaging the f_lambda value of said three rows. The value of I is -374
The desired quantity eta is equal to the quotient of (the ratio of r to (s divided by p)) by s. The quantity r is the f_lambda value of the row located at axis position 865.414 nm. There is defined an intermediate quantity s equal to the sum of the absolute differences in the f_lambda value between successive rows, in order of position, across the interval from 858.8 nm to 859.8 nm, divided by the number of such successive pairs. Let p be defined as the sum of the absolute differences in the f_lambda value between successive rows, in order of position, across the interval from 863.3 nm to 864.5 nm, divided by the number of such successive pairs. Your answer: 109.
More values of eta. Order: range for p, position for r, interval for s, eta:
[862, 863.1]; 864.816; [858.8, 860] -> 59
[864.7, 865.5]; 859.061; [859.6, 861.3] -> 85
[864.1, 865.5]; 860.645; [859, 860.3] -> 97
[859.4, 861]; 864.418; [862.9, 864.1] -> 39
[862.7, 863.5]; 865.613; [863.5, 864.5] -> 27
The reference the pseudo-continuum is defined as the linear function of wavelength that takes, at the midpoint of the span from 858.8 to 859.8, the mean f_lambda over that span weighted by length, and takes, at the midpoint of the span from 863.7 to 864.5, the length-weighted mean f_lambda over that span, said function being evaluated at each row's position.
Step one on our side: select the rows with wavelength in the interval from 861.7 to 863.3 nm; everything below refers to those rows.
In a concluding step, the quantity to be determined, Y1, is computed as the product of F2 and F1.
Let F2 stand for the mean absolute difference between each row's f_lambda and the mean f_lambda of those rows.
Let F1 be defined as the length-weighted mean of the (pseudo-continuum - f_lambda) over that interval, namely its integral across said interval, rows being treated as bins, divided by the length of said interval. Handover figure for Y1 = 0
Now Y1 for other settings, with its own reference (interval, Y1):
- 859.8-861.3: 9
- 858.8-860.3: 4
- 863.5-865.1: 6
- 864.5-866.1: 71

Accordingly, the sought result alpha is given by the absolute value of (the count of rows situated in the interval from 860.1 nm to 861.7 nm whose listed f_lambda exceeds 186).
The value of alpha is 2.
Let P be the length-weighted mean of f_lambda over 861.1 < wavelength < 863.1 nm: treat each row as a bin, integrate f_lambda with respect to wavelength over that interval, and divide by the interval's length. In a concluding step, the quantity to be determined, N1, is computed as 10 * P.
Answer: 1854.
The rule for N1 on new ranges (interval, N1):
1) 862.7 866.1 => 1837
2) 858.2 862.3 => 1843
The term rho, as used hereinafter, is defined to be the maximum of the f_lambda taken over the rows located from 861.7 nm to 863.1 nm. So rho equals 189.4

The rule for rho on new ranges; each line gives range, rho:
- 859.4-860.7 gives 187.6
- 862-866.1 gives 193.1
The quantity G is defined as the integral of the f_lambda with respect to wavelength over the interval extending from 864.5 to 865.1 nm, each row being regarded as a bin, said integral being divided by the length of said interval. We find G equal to 182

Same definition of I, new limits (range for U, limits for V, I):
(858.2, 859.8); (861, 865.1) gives -377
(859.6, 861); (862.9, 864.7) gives -376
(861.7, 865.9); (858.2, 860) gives -374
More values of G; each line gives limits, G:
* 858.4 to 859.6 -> 185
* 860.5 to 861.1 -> 185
